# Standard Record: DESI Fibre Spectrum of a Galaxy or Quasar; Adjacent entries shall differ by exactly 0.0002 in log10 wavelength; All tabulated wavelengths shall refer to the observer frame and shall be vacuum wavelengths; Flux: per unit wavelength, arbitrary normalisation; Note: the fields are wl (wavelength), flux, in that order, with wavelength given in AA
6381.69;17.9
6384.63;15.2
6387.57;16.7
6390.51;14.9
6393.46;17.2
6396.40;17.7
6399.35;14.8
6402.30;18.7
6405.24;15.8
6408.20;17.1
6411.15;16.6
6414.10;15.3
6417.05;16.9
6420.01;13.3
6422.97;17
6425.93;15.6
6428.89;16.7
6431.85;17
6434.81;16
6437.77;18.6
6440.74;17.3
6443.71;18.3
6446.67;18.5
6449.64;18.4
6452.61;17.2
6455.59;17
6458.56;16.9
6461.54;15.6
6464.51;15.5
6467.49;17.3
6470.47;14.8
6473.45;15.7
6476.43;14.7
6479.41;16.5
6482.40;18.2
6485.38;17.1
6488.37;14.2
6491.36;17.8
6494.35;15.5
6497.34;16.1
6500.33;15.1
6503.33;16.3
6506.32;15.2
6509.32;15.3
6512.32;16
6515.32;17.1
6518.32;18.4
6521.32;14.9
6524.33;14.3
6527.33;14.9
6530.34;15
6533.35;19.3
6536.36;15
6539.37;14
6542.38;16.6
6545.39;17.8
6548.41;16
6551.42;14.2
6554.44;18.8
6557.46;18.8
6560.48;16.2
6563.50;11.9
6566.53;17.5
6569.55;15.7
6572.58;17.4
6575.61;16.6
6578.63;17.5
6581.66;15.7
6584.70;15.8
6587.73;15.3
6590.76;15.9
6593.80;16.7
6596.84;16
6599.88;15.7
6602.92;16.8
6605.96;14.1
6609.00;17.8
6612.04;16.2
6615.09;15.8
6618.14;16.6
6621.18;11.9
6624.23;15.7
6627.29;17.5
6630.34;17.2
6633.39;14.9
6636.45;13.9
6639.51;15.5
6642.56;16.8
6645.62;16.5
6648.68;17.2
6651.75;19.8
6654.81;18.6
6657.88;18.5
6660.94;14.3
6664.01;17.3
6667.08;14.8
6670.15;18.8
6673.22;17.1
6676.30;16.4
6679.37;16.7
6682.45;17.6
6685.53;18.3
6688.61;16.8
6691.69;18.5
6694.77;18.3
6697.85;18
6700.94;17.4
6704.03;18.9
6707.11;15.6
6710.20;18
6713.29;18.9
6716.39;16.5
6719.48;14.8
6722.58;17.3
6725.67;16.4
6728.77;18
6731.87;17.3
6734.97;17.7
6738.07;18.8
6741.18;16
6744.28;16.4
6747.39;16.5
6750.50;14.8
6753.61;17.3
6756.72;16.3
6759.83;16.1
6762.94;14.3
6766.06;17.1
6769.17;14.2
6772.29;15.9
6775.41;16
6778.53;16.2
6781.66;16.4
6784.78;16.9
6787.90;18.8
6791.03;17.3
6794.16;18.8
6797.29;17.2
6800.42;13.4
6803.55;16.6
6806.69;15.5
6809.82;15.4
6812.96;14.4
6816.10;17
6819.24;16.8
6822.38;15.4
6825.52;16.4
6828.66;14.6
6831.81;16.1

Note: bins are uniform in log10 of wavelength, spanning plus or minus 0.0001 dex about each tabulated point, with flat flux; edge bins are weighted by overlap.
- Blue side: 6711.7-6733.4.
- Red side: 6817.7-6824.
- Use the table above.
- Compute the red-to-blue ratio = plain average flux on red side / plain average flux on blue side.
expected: 0.95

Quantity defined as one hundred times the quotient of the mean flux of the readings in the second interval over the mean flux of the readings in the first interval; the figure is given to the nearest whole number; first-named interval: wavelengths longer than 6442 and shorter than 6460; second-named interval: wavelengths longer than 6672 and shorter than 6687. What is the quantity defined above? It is 97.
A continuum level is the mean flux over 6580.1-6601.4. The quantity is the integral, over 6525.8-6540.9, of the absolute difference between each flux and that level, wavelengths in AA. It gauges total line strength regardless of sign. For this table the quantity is 24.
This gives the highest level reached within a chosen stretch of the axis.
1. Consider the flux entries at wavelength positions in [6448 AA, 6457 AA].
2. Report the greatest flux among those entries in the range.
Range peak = 18.4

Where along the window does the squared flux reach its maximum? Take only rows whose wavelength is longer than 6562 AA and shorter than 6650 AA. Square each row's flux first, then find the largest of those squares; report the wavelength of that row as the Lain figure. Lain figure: 6609.00 AA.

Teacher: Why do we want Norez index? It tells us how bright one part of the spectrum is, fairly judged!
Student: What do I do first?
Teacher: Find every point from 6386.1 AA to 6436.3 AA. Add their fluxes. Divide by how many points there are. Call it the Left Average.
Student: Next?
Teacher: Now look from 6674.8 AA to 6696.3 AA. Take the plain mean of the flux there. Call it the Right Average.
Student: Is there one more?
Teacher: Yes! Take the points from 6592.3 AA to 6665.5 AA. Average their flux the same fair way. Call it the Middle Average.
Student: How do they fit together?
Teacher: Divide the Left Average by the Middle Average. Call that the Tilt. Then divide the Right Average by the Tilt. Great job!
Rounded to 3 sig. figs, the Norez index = 17.5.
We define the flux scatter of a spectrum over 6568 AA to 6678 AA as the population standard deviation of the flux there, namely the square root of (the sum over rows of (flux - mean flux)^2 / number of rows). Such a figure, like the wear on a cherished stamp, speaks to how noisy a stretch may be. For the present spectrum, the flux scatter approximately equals 1.5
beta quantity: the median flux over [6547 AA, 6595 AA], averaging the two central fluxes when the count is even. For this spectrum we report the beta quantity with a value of 16.1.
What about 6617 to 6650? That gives 16.5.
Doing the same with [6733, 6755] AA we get 16.5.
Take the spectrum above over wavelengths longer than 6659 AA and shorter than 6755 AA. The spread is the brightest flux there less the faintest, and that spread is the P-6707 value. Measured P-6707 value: 4.6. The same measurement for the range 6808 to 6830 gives 2.6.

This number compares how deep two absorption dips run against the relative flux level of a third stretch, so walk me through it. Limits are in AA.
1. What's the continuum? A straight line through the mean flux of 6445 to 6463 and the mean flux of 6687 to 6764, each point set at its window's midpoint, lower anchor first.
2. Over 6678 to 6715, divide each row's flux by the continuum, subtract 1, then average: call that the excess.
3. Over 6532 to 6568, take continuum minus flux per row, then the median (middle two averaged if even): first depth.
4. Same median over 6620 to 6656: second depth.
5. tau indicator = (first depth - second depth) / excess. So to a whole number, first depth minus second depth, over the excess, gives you 8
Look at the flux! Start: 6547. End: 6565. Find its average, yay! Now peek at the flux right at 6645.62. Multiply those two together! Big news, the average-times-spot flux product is 264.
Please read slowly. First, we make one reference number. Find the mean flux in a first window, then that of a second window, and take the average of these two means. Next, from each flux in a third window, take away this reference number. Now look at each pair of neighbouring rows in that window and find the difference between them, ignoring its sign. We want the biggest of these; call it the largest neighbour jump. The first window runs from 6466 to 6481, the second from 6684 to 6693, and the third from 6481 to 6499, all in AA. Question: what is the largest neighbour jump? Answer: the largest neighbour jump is 3.6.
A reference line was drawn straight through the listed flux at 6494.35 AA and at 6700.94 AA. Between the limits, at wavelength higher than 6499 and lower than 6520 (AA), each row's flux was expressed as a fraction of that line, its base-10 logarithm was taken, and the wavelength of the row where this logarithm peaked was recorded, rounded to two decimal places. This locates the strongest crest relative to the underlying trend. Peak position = 6518.32 AA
